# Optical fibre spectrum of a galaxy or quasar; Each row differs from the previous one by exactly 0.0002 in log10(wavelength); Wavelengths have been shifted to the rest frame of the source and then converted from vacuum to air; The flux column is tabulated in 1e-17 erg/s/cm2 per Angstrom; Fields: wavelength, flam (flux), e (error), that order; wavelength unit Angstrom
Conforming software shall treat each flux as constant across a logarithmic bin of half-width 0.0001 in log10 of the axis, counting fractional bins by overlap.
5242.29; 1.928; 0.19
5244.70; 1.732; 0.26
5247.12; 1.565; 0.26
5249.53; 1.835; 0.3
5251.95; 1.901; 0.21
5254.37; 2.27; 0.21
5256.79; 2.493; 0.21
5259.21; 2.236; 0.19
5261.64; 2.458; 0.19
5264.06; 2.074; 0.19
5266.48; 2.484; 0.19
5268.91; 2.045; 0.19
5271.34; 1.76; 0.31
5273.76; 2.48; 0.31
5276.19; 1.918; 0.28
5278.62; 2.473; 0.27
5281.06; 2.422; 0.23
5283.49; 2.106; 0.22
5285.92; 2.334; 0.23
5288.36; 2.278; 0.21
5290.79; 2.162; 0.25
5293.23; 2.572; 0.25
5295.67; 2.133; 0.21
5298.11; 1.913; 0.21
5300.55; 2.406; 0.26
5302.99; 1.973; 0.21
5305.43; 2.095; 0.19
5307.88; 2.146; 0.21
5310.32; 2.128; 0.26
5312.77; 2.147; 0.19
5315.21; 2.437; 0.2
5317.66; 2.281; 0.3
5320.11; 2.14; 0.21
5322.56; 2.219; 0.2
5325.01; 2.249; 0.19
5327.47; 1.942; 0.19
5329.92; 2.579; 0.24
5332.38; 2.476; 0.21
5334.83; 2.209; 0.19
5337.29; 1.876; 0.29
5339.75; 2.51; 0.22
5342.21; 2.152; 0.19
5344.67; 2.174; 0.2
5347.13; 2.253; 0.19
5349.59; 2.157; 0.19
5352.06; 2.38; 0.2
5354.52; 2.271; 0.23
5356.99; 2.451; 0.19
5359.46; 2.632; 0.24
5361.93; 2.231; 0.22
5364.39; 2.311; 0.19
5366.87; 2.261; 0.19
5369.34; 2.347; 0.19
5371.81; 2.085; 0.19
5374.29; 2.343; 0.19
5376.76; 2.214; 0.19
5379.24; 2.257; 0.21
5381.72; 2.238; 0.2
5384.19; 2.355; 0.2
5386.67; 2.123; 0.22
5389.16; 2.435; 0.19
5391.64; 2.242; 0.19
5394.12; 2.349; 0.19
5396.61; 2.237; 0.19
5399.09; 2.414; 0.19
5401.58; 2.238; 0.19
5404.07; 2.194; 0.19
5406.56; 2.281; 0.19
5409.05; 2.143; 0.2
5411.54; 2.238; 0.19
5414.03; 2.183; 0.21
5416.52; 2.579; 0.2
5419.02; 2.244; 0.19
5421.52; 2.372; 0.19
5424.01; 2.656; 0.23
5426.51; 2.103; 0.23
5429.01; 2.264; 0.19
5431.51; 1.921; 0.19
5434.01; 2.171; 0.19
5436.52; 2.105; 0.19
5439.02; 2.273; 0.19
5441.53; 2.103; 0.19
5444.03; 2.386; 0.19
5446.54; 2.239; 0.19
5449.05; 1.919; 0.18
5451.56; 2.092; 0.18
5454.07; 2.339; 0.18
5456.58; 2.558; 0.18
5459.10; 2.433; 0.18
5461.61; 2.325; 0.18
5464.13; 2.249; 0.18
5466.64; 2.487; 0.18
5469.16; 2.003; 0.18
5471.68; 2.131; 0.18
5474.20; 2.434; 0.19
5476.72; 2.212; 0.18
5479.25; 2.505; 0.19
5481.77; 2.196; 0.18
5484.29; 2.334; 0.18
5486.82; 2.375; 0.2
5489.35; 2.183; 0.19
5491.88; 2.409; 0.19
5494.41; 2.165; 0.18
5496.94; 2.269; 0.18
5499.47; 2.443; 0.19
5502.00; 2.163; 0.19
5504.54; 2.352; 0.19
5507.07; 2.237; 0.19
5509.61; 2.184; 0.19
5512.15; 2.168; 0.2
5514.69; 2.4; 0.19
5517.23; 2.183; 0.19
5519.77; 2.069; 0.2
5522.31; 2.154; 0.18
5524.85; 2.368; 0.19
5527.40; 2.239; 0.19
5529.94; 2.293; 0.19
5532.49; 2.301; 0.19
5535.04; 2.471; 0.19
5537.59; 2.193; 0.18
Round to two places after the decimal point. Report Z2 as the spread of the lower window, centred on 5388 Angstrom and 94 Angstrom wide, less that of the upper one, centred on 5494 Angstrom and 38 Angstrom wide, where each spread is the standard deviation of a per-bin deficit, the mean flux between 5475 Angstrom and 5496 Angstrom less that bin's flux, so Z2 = 0.03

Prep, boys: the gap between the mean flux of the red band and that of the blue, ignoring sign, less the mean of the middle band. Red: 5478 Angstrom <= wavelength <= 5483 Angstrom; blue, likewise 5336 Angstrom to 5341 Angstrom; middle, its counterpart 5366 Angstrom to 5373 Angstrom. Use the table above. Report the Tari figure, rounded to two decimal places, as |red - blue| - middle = -2.07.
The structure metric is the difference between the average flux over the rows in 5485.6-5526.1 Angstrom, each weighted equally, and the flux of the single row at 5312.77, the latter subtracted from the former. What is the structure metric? 0.11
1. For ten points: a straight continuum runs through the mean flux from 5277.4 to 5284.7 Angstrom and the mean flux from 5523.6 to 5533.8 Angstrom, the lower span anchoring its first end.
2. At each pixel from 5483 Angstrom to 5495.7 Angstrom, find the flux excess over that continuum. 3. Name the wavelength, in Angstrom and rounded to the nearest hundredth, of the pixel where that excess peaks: 5491.88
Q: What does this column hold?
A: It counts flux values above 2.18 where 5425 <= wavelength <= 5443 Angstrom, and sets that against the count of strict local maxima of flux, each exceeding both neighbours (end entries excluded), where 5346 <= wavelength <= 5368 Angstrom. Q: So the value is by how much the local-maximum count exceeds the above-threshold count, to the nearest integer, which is 1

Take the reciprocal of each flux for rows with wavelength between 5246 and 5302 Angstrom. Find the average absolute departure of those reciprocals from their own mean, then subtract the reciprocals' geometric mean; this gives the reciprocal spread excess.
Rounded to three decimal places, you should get -0.410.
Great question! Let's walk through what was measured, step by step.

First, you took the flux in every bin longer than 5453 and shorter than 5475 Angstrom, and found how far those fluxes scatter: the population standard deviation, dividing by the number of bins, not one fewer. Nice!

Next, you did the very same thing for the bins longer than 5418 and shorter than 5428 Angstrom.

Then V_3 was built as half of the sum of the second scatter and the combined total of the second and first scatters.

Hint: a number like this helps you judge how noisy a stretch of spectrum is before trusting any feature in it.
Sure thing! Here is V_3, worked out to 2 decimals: 0.29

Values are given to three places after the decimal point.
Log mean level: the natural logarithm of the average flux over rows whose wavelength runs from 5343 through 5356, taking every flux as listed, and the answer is 0.810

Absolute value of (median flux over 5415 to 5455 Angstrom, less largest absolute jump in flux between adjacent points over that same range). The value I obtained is 1.69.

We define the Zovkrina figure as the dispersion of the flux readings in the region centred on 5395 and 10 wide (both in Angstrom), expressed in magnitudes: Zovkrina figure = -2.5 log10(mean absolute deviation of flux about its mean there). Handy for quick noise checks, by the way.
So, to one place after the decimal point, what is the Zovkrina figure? 2.9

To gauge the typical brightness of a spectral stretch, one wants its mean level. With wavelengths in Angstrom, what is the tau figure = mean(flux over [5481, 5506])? 2.29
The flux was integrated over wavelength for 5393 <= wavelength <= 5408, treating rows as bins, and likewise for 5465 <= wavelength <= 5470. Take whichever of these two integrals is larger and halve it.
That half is 17.1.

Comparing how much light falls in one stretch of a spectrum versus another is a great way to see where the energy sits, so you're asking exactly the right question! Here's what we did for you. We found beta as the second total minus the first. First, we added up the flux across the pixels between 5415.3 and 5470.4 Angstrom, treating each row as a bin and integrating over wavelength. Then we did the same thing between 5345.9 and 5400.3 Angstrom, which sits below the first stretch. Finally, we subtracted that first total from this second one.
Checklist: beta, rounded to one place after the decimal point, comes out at 0.3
